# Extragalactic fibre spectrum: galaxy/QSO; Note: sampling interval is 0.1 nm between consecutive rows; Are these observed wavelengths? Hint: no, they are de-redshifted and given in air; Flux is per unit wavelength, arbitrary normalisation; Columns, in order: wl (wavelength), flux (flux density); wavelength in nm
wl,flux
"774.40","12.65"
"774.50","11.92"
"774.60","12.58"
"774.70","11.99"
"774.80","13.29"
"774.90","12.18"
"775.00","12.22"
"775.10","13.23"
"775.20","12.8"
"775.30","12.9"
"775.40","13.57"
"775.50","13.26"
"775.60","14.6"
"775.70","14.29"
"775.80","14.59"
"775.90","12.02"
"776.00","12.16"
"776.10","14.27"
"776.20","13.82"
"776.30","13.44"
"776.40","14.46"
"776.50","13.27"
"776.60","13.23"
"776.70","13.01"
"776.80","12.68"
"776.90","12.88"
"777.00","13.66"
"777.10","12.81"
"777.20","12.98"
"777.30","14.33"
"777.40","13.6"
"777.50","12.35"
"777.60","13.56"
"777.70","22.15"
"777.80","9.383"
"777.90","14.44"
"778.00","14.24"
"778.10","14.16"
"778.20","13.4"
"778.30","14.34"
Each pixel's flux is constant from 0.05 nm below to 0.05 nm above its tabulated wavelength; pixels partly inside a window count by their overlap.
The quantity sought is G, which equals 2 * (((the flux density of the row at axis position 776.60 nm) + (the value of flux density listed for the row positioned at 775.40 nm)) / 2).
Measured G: 26.8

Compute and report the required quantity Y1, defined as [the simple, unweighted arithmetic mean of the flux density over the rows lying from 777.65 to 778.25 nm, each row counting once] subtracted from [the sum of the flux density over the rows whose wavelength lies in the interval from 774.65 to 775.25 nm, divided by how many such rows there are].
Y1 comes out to -2.0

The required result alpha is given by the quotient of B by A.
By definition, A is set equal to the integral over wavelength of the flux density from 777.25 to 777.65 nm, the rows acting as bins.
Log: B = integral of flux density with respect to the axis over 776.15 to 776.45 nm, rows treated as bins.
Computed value 0.8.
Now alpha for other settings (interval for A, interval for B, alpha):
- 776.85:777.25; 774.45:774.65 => 0.5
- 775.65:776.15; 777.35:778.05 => 1.5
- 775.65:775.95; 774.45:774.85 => 1.2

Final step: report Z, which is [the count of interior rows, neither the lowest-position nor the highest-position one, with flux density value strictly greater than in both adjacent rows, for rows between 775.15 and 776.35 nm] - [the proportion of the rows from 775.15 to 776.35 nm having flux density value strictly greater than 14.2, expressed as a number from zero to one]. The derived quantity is 3.67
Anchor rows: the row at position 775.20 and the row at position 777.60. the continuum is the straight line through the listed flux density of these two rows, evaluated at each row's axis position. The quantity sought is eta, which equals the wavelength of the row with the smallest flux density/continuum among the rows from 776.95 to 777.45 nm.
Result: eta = 777.10 nm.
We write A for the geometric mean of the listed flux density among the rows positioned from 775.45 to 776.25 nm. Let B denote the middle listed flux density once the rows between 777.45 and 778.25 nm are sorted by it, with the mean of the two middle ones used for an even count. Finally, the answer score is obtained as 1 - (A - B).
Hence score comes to 1.3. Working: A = 13.6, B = 13.9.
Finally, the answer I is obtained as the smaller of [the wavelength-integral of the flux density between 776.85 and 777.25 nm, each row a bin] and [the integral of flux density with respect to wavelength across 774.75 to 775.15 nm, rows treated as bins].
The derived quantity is 5.09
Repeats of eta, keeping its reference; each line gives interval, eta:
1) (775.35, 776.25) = 775.90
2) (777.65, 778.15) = 777.80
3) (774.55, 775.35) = 774.70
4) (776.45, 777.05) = 776.80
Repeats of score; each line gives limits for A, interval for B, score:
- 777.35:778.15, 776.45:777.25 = 0.1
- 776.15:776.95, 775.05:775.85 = 1.1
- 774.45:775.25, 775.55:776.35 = 2.5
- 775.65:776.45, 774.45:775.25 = -0.2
